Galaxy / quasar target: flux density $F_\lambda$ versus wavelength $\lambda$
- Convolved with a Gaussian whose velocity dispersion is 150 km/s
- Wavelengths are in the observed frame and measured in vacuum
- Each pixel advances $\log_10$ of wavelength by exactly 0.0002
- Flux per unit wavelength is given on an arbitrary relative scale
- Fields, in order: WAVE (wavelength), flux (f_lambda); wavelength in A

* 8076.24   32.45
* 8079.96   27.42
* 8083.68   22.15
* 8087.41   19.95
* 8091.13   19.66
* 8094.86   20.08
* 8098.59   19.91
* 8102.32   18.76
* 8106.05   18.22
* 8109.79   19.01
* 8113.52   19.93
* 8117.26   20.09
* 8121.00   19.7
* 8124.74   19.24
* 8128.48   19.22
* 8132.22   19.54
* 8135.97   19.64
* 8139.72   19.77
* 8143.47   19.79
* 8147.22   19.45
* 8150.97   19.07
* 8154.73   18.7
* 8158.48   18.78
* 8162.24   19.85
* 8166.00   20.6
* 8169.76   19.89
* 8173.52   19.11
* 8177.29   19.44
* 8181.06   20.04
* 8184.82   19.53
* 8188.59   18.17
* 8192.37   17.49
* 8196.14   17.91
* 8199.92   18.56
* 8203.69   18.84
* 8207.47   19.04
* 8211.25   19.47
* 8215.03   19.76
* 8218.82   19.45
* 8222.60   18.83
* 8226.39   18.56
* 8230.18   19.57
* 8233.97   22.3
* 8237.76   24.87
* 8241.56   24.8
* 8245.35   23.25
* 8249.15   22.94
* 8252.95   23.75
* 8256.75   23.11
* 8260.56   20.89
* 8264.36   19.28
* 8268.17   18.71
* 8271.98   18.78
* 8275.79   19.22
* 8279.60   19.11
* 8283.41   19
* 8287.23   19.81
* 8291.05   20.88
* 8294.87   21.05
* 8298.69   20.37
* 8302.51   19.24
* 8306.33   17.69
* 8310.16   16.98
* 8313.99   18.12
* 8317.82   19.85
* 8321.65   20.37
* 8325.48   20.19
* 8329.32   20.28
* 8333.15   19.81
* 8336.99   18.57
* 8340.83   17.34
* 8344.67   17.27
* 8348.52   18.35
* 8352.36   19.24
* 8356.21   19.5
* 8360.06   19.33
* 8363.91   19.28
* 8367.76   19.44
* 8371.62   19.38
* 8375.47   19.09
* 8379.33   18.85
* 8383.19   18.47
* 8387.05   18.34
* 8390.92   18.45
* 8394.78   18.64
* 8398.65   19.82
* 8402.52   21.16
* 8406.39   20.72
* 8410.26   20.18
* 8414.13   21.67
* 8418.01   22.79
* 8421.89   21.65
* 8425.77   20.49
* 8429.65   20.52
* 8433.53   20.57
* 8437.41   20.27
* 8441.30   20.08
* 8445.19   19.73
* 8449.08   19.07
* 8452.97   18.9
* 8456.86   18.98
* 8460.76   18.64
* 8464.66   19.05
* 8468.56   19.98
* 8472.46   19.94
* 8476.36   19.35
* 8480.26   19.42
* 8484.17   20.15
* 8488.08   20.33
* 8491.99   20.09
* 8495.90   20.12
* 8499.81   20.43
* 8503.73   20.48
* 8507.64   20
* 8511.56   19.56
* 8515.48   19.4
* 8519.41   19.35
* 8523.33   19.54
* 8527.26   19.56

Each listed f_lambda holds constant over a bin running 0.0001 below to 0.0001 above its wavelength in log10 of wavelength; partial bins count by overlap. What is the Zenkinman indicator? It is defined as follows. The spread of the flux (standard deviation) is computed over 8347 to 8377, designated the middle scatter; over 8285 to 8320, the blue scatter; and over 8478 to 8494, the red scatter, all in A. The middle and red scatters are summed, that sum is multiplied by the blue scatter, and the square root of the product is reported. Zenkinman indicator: 1.0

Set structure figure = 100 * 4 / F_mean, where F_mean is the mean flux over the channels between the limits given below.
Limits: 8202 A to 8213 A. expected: 20.92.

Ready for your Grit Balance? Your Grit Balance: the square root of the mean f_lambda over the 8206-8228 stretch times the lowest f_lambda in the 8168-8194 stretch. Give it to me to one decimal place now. 18.3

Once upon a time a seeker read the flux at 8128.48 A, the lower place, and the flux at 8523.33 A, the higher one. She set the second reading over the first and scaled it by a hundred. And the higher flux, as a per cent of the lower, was 102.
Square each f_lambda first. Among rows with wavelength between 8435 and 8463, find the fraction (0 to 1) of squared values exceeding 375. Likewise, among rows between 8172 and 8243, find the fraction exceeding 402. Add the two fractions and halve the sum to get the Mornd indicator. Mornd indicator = 0.293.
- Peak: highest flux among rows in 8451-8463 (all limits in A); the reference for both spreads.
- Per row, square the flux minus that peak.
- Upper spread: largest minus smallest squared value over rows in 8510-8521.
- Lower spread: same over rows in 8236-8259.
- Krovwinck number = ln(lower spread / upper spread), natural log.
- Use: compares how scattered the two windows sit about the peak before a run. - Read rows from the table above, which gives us 4.6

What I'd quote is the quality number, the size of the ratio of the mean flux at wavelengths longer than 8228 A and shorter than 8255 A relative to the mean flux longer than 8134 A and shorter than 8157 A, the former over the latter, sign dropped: 1.19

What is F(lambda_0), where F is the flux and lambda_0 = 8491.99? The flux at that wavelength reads 20.09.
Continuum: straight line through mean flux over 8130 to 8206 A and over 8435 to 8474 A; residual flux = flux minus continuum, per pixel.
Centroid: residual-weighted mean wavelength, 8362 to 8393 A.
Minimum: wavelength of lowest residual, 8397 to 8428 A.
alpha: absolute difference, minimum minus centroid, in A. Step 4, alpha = 14.0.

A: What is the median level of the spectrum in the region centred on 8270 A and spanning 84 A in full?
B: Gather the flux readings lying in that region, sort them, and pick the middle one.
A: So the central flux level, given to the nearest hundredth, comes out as 20.09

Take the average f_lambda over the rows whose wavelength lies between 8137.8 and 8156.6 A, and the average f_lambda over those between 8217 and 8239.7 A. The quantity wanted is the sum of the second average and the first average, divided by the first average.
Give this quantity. 2.06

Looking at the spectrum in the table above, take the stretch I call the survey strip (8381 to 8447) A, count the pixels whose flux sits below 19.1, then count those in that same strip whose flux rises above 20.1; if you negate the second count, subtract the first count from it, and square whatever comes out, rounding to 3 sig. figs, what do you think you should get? 196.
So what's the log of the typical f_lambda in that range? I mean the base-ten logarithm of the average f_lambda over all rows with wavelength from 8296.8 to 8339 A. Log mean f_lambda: 1.28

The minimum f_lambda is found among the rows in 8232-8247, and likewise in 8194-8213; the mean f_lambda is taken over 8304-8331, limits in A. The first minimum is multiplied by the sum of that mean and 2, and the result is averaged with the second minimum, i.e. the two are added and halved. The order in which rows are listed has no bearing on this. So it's 244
